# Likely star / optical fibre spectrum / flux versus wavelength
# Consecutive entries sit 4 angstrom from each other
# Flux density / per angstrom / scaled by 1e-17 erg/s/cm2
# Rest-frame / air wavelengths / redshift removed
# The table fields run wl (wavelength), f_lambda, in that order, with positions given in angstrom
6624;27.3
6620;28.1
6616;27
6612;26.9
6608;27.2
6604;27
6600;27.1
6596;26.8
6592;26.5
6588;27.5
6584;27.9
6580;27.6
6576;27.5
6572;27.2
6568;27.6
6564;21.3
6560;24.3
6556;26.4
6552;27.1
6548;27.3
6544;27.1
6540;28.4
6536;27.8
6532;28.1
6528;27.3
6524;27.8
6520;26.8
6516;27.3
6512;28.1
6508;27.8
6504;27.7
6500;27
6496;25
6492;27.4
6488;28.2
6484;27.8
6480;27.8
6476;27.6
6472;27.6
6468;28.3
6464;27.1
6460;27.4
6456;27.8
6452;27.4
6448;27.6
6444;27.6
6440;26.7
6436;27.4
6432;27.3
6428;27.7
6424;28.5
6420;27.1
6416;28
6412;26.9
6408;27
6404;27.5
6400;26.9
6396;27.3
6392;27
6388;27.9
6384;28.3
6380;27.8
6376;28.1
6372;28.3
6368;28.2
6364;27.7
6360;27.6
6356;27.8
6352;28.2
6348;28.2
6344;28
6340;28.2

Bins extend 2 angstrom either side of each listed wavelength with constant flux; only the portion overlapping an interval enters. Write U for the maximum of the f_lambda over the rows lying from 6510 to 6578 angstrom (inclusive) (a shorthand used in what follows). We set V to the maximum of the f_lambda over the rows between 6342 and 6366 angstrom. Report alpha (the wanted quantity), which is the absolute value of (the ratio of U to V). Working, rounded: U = 28.4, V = 28.2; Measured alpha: 1.01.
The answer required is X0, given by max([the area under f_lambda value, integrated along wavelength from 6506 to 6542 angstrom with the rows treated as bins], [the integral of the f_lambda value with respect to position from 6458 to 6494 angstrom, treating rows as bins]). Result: 998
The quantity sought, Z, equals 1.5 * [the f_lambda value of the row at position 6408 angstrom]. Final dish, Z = 40.5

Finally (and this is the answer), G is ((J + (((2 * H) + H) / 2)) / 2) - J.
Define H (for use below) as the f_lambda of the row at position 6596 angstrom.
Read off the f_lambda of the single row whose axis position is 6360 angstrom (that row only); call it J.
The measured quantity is 6.3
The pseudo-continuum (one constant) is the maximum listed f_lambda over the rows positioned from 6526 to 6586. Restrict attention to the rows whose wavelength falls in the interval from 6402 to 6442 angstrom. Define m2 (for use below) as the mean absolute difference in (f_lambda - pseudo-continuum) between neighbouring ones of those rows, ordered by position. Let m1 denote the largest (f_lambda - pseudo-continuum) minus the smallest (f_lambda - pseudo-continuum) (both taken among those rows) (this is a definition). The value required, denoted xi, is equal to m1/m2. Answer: 2.7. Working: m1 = 1.8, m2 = 0.7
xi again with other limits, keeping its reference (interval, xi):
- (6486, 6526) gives 3.3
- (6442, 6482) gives 3.2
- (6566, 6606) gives 3.9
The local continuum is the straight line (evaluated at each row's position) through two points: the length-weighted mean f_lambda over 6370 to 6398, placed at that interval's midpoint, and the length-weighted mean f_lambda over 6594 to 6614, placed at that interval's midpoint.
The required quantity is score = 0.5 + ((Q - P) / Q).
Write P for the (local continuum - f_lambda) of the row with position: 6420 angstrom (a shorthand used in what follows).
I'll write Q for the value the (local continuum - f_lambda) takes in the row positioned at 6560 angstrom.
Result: 1.3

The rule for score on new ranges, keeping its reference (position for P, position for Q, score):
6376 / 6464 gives 2.1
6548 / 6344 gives -1.0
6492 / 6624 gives 1.5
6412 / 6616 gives 19.8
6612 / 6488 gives 1.6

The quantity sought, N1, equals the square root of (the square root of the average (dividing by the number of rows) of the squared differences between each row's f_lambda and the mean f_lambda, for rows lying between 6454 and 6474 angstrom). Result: 0.63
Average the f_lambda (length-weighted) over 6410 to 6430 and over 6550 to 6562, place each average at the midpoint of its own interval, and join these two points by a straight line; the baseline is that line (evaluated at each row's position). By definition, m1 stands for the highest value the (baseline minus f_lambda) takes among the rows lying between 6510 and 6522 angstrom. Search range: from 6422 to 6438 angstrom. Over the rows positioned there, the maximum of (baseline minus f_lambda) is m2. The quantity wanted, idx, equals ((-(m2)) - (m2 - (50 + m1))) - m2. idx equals 49.0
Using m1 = -0.4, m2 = 0.19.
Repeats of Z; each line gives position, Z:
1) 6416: 42.0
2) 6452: 41.1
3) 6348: 42.3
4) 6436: 41.1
